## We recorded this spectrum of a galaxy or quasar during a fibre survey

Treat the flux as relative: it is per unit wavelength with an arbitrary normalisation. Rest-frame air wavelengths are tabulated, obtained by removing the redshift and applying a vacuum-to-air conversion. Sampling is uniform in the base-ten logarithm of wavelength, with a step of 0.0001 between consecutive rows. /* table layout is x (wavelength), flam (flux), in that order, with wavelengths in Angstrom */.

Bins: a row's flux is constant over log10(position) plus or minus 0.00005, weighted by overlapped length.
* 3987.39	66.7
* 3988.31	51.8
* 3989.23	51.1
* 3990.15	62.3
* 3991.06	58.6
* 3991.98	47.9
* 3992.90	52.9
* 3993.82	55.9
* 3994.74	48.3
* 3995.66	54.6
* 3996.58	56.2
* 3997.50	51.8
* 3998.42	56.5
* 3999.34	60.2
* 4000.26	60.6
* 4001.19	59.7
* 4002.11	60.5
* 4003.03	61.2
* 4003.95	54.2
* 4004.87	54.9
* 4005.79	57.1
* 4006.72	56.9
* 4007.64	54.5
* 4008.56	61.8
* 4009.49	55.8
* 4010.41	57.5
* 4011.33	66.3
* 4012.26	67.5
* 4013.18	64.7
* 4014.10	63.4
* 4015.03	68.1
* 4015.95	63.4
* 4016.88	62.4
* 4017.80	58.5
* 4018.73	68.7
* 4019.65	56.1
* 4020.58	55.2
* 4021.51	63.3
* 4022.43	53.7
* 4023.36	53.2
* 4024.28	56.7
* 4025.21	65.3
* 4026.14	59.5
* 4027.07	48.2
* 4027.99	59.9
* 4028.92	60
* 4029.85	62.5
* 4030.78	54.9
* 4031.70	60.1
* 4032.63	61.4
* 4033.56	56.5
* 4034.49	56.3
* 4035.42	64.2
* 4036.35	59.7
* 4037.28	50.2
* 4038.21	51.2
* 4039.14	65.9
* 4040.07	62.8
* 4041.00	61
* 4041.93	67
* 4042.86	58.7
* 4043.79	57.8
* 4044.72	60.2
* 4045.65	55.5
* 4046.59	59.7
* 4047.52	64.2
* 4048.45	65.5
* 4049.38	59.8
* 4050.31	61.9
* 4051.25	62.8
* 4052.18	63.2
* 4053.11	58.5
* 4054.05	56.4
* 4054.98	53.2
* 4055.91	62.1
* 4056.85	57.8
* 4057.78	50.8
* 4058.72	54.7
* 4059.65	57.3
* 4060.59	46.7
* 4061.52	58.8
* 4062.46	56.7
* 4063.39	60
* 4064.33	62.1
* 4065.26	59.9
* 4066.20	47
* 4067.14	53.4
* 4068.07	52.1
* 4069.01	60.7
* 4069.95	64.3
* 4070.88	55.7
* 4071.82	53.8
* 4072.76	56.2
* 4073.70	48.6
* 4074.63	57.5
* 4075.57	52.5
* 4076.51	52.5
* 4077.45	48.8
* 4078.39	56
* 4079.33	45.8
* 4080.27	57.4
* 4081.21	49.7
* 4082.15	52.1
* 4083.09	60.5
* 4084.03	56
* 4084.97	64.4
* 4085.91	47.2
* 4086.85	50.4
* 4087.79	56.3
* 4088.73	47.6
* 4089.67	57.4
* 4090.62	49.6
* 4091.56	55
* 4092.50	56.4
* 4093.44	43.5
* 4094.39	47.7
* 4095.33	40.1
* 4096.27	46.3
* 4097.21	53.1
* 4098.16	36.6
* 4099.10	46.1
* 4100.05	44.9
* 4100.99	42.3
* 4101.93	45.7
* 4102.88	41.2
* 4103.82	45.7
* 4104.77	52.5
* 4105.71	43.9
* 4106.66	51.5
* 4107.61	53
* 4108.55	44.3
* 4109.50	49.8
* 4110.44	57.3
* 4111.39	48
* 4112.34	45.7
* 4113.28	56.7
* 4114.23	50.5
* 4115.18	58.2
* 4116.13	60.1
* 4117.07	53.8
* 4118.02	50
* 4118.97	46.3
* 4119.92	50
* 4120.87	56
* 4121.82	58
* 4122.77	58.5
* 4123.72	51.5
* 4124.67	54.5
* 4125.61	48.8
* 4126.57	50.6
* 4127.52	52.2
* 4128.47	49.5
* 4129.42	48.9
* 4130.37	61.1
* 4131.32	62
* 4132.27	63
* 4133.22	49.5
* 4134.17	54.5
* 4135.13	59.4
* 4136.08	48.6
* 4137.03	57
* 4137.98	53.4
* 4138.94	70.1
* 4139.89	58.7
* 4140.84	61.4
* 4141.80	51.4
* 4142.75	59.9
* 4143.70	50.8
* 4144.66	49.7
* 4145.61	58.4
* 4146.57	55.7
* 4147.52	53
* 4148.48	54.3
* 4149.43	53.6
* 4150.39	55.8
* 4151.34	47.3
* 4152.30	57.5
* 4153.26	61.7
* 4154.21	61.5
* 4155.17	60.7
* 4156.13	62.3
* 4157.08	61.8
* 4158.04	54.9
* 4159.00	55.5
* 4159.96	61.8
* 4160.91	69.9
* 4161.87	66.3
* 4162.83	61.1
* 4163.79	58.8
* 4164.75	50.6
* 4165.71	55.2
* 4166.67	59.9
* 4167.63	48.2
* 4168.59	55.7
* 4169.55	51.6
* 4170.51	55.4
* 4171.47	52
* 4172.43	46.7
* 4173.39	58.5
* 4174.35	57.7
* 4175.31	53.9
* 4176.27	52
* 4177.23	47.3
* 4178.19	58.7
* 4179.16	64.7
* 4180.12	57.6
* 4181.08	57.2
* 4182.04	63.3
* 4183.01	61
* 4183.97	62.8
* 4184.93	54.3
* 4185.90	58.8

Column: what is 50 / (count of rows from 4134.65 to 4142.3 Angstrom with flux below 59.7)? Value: 8.3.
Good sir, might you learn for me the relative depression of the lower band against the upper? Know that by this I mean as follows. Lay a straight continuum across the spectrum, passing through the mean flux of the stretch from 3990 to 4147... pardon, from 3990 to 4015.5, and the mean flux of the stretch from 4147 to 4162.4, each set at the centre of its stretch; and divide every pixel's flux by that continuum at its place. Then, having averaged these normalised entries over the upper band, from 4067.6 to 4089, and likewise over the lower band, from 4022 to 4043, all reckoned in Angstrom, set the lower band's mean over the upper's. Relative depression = 1.08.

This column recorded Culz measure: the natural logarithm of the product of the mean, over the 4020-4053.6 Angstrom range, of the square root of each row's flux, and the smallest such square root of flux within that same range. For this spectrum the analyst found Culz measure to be 3.98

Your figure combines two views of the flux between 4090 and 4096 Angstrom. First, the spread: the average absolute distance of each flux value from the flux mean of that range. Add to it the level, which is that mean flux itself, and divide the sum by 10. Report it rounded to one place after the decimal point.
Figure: 5.4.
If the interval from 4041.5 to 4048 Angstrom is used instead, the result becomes 6.3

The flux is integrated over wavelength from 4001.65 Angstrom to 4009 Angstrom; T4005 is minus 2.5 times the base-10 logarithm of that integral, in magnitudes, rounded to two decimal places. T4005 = -6.57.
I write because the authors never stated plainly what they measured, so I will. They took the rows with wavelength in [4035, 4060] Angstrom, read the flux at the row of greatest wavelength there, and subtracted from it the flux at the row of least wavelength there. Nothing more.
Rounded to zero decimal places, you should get -7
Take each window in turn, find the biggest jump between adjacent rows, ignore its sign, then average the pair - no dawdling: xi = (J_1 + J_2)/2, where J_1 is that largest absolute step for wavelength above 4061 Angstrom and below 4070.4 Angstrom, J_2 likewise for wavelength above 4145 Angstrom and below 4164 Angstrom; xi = 12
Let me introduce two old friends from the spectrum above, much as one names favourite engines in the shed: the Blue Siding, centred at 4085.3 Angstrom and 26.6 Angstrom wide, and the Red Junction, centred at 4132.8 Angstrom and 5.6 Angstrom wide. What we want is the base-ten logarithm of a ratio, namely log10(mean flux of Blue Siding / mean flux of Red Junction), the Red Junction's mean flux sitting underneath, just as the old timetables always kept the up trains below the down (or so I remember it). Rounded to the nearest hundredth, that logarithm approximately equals -0.05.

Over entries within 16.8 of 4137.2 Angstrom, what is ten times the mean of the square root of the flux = 74.3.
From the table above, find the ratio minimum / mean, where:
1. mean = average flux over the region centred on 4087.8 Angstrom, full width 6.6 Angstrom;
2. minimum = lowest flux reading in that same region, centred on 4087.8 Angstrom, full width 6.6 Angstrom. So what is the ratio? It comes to 0.886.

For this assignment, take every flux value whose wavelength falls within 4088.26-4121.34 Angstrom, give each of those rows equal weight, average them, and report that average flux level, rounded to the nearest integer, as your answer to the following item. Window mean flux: 49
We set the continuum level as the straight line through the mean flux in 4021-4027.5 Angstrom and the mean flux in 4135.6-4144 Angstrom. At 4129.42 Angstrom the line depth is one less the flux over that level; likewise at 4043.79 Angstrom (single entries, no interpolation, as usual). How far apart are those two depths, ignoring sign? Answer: 0.15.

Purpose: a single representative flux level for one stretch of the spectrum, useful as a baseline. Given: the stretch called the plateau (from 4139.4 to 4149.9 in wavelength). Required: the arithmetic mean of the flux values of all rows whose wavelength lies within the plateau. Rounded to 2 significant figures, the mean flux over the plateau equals 55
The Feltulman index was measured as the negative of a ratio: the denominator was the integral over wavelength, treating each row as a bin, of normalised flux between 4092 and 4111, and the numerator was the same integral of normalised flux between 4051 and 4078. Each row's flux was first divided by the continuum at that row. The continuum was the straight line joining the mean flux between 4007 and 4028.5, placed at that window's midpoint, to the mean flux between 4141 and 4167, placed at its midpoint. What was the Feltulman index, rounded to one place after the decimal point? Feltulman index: -1.7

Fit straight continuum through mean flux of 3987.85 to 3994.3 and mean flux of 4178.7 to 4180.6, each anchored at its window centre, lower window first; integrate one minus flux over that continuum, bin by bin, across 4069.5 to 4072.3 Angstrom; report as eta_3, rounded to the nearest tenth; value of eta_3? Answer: 0.0 Angstrom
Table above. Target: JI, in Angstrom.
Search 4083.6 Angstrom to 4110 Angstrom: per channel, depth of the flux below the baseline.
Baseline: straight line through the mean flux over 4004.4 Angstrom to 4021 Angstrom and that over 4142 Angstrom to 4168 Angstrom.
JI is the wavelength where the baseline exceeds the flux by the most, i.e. 4098.16 Angstrom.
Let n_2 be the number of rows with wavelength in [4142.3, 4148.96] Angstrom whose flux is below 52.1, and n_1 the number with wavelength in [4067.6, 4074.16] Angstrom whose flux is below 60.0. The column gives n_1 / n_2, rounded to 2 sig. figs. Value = 2.5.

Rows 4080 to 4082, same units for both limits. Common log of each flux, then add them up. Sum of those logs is 3.455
